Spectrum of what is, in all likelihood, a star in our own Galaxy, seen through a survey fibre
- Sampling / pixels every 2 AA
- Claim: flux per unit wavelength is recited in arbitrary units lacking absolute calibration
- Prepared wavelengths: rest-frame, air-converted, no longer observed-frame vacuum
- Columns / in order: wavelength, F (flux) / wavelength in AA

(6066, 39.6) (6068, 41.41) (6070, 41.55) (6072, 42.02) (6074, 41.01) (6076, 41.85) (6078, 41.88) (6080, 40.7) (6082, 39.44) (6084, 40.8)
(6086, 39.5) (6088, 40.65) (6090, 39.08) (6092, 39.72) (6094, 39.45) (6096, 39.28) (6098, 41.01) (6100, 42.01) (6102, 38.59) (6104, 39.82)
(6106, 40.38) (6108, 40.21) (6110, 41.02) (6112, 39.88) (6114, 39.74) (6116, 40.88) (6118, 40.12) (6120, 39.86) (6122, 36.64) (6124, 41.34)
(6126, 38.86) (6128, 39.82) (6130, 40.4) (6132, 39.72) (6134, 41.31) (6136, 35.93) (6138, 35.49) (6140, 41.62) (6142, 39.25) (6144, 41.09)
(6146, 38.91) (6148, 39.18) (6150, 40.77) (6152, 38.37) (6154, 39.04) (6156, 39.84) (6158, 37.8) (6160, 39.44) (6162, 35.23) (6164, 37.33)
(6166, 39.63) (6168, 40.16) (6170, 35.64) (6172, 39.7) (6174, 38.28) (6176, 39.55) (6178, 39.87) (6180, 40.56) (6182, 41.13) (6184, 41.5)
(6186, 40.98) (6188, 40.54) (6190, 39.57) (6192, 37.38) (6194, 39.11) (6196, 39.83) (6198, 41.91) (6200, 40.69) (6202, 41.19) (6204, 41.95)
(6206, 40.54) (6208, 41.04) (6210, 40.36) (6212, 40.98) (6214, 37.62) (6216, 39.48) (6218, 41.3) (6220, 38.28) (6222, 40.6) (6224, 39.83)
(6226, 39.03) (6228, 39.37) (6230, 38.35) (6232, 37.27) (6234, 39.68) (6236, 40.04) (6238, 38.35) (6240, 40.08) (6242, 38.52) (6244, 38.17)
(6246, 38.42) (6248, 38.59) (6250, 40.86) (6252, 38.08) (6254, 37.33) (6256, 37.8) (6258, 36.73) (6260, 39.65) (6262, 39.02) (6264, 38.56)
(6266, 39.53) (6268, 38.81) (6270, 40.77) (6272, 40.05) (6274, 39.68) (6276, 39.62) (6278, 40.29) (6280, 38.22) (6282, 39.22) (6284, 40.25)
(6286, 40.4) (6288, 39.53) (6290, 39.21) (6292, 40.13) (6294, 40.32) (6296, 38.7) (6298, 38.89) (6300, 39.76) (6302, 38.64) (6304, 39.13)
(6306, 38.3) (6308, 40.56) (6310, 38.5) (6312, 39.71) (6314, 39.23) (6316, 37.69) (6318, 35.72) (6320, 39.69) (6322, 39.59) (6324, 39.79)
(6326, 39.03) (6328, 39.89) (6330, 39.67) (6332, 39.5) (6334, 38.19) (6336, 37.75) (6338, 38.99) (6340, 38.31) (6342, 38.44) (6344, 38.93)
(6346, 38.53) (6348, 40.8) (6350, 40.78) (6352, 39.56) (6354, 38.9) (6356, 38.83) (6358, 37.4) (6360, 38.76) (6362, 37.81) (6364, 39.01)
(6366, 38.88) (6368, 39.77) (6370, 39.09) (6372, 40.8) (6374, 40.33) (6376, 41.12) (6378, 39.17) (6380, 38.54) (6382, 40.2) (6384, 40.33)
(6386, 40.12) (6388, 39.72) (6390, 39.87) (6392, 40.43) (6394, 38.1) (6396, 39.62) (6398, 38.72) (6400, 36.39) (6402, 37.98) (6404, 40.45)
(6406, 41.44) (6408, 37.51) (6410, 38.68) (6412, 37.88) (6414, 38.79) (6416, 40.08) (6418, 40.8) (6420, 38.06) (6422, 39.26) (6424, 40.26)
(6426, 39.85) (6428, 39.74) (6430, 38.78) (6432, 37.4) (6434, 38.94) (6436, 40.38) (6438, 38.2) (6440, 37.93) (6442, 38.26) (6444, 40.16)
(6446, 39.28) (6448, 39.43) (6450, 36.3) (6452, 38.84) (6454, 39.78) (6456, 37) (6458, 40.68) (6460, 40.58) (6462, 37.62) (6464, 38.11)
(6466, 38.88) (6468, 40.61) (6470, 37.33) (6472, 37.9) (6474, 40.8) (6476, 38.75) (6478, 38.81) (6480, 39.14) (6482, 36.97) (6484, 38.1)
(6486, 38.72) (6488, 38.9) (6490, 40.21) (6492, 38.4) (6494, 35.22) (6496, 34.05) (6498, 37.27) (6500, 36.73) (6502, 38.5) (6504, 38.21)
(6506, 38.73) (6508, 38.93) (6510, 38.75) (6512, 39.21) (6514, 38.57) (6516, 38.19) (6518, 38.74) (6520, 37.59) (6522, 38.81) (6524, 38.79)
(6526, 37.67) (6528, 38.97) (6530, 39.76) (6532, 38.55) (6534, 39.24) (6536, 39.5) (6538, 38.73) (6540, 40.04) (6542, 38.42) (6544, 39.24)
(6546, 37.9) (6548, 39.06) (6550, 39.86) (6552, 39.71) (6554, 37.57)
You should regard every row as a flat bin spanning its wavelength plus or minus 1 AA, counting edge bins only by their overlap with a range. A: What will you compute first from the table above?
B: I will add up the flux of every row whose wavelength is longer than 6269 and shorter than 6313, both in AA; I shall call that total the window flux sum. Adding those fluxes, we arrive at 870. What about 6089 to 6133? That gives 878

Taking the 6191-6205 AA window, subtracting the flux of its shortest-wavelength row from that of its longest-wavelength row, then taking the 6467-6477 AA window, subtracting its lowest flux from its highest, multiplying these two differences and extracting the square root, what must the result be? 4.0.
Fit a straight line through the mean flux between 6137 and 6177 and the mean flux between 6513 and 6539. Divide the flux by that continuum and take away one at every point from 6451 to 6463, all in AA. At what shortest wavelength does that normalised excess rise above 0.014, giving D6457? 6454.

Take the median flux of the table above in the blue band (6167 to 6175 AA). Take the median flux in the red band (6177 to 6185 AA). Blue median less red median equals -1.9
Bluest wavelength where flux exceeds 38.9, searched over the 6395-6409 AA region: 6396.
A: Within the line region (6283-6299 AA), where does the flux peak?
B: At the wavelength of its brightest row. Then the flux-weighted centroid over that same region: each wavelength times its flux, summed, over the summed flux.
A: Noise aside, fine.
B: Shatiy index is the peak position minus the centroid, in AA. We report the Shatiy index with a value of -5.0 AA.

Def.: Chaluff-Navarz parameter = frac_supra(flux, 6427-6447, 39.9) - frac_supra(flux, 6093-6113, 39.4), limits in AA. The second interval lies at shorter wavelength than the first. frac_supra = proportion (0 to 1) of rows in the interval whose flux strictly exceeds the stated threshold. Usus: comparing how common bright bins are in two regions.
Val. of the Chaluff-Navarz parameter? -0.60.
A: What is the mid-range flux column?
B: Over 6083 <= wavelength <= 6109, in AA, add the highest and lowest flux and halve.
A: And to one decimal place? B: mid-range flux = 40.3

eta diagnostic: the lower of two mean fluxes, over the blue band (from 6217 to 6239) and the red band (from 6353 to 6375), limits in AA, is 39.05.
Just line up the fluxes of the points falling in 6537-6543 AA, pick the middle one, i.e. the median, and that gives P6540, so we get 38.7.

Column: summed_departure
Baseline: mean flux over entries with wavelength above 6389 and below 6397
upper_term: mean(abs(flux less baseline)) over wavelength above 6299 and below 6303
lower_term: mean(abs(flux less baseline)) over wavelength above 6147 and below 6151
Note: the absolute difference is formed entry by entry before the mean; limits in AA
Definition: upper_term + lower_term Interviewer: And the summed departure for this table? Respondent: 1.4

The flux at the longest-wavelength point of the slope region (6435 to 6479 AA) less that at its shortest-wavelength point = -1.6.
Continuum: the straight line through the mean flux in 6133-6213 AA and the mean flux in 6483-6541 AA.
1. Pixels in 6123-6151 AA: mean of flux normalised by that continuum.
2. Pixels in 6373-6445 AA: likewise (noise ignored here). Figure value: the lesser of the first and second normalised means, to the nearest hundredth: 1.00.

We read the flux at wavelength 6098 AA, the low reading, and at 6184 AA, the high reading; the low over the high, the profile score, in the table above 0.99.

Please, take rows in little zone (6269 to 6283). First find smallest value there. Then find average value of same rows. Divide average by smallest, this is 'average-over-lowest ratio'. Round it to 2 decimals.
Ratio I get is 1.04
